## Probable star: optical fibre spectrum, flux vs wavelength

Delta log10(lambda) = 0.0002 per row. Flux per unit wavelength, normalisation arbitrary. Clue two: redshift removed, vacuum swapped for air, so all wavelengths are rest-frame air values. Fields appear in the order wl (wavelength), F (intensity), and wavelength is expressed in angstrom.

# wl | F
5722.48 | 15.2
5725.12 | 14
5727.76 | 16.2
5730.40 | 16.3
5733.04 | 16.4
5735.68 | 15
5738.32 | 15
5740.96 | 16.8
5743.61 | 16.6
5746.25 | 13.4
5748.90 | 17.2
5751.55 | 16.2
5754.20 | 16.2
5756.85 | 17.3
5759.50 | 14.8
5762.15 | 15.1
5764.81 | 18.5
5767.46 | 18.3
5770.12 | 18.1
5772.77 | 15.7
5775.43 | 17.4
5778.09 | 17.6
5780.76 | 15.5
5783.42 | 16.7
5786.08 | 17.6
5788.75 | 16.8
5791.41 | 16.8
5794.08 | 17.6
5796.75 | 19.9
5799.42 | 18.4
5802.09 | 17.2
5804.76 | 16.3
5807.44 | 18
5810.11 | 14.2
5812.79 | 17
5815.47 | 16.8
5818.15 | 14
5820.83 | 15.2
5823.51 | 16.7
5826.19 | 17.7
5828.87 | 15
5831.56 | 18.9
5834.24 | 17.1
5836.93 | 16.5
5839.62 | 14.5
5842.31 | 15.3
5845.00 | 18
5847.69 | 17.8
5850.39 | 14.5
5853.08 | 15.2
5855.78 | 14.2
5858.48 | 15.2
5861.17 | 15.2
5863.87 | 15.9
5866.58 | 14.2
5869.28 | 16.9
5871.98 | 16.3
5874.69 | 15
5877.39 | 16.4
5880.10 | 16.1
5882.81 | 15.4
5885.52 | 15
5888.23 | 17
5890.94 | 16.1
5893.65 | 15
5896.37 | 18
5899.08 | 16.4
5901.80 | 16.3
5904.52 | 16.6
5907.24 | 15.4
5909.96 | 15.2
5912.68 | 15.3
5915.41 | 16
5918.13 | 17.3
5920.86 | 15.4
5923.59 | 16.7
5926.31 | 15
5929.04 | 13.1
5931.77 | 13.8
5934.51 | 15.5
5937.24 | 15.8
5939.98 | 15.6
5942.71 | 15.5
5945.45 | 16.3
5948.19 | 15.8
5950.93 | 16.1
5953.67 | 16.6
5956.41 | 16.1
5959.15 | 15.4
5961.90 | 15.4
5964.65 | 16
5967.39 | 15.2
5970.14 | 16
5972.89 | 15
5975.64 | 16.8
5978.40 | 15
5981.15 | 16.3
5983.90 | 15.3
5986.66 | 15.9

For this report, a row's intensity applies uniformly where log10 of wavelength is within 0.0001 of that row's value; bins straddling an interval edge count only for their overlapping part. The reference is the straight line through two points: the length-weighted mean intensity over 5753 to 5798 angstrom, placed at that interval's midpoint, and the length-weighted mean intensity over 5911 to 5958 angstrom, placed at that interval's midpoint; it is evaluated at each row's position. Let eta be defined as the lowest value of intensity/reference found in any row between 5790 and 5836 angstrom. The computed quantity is 0.840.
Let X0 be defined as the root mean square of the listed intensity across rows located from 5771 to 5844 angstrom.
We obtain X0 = 16.7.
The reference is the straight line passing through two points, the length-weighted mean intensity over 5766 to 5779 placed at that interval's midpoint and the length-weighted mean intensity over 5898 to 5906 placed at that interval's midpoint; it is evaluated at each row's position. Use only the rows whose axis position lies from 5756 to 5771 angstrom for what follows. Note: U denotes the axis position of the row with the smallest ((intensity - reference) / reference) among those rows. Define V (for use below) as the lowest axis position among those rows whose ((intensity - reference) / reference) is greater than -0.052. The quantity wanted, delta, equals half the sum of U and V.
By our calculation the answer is 5758.2 angstrom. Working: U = 5759.50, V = 5756.85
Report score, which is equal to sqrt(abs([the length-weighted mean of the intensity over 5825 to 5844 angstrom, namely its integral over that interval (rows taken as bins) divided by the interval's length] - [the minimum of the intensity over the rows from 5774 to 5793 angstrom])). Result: 0.97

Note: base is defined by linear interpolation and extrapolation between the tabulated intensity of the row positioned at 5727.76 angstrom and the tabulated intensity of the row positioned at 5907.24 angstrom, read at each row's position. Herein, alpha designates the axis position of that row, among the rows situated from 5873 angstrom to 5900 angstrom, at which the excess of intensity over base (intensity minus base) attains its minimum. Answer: 5874.69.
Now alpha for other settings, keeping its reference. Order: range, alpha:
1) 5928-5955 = 5929.04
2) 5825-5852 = 5839.62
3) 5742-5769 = 5746.25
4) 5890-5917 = 5893.65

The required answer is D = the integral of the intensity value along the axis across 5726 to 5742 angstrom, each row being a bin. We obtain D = 254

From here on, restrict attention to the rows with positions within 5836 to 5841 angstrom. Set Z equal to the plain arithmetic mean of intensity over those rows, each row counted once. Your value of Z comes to 15.5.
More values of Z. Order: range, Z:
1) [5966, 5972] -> 15.6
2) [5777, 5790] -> 16.8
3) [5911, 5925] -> 16.1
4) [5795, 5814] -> 17.3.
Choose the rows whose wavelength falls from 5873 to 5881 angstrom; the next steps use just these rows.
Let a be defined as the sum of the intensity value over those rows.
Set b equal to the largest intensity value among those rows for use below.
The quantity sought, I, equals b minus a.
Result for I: -31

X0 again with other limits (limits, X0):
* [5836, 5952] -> 15.8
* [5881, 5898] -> 16.1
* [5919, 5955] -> 15.5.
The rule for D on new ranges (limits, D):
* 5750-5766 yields 261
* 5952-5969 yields 269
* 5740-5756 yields 257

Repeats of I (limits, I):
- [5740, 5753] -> -63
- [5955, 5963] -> -31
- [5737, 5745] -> -32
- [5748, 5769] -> -115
